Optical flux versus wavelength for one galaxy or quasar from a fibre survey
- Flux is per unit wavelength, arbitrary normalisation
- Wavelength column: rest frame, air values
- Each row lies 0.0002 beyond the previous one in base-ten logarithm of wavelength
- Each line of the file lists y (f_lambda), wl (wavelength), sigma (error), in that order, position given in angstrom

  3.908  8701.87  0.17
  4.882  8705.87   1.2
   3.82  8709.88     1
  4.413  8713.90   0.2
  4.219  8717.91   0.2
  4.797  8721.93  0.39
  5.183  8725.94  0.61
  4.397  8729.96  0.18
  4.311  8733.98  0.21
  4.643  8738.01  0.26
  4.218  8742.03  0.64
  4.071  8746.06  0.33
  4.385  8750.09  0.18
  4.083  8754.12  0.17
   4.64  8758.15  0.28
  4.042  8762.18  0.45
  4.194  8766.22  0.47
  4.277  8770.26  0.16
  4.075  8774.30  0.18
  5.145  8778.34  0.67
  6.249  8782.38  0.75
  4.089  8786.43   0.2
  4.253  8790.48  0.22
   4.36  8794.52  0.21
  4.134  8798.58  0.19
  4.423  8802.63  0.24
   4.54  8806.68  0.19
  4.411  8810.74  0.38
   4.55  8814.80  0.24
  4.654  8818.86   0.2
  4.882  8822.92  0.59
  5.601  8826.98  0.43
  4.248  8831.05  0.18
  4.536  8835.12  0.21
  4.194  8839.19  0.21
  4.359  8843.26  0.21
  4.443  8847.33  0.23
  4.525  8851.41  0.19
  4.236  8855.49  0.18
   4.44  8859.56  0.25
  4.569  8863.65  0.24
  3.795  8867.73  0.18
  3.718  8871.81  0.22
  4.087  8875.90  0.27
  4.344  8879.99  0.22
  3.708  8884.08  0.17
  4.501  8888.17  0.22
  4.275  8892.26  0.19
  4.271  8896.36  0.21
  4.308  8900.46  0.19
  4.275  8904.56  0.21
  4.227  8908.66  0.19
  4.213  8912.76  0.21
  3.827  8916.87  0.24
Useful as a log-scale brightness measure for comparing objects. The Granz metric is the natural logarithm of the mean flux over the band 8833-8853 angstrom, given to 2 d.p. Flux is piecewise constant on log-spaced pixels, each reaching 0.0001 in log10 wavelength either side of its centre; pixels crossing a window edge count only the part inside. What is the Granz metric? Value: 1.48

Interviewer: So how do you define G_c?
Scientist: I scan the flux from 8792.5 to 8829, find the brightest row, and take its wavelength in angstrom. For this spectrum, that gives 8826.98 angstrom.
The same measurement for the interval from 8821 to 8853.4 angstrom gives 8826.98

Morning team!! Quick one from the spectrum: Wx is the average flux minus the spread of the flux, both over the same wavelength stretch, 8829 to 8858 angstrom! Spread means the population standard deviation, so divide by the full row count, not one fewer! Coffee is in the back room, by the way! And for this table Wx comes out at 4.23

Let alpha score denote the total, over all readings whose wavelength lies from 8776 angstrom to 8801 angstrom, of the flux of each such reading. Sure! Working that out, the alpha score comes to 28.2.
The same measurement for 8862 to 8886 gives 24.2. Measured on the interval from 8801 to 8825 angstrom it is 27.5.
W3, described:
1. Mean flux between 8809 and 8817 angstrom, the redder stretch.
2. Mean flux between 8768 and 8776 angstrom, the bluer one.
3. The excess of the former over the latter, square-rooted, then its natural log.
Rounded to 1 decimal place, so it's -0.6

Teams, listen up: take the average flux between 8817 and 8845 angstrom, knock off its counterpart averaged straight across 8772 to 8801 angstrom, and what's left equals 0.0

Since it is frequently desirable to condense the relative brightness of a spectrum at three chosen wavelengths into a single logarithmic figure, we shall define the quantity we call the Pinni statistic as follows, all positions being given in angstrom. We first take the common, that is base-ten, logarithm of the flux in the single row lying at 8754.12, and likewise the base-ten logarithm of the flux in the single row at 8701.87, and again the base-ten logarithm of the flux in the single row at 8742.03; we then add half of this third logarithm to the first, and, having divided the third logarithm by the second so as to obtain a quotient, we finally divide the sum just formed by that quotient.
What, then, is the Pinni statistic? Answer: 0.87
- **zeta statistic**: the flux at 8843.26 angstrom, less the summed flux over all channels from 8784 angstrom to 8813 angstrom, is -26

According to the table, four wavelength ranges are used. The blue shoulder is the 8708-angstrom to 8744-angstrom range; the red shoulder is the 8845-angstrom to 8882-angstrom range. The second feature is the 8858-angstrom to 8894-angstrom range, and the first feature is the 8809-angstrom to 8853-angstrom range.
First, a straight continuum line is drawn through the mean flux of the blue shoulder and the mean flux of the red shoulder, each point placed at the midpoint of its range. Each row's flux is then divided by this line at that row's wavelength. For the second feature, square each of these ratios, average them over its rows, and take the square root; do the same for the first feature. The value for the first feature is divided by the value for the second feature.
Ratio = 1.08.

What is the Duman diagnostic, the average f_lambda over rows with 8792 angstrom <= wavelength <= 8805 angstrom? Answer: 4.31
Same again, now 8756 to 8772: 4.29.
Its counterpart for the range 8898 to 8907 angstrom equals 4.29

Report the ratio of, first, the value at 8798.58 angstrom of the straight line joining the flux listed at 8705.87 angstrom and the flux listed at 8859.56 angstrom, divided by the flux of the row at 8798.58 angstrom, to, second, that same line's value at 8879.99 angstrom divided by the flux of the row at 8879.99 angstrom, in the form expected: 1.11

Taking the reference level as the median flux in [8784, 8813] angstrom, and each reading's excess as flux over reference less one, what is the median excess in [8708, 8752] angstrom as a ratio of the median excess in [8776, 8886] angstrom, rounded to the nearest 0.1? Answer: 0.5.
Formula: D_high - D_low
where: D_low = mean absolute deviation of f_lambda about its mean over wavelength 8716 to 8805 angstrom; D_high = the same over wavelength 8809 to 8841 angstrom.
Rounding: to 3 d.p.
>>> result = -0.044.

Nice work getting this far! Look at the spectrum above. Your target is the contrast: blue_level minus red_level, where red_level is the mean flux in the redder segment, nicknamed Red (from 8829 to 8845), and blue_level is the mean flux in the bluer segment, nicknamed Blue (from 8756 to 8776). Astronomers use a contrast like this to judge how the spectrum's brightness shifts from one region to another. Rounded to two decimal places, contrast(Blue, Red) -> -0.09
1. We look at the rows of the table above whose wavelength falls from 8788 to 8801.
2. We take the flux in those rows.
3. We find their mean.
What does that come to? 4.25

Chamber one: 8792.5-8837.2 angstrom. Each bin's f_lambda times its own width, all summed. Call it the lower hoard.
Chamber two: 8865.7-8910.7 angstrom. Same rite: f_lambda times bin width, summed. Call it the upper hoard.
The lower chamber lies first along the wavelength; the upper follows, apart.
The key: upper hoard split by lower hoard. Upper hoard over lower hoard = 0.91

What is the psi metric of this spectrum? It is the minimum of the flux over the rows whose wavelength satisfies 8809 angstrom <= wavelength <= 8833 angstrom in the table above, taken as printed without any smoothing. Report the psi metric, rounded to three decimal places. 4.248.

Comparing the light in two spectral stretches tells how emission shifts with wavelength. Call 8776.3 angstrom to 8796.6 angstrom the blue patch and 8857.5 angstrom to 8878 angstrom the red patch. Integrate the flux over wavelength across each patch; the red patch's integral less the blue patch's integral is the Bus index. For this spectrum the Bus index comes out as -13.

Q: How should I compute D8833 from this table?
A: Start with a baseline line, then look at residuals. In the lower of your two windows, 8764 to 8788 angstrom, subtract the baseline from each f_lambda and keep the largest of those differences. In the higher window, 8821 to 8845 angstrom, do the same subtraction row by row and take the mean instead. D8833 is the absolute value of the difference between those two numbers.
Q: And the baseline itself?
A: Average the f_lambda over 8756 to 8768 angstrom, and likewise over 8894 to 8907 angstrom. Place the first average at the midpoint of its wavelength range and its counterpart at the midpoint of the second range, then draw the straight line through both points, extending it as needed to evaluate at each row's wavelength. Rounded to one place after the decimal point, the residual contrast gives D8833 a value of 1.6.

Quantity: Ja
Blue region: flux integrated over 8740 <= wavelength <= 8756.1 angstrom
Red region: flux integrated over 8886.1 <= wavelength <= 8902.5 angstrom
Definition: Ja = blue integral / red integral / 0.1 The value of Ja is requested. 9.5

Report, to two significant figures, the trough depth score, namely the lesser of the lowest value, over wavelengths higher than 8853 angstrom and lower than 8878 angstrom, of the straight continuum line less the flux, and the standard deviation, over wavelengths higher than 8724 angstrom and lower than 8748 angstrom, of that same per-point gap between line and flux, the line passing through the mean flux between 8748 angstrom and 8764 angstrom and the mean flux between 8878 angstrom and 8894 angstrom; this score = -0.35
